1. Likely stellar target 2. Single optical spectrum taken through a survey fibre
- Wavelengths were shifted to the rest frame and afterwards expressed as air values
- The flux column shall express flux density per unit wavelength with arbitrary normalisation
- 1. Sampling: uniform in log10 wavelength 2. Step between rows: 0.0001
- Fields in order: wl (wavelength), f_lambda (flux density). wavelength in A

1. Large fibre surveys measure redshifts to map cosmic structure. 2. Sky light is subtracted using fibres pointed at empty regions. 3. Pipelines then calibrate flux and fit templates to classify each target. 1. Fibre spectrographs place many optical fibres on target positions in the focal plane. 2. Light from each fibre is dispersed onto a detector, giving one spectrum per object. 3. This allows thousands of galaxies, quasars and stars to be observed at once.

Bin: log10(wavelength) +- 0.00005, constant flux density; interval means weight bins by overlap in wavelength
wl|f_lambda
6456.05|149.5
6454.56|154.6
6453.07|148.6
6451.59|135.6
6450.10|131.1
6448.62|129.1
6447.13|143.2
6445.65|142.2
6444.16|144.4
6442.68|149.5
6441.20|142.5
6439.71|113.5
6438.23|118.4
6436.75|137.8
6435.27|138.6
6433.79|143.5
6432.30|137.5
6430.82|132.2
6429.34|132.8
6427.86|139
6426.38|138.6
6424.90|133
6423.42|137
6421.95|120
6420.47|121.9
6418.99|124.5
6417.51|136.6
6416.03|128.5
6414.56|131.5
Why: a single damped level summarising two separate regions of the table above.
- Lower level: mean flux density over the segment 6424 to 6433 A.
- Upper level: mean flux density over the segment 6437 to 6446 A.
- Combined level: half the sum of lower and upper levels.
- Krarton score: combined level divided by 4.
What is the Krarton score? 33.8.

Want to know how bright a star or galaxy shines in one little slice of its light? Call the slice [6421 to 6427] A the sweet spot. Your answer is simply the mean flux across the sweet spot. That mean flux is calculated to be 132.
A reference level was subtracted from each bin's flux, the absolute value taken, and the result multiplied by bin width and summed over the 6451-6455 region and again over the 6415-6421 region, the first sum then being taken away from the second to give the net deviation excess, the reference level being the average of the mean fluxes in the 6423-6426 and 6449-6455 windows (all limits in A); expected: 21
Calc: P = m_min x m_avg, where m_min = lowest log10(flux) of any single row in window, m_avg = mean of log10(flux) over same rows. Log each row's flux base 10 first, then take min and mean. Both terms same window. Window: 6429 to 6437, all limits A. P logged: 4.53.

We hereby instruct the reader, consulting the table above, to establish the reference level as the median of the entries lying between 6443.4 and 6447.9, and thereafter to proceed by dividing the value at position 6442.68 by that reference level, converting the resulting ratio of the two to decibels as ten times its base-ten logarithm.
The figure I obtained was 0.19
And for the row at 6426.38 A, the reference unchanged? -0.14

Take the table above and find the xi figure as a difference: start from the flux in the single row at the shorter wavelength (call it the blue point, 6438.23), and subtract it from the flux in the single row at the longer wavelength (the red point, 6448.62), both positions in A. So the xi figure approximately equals 11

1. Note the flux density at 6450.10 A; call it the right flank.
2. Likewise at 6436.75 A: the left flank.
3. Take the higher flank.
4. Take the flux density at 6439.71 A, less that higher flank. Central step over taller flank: -24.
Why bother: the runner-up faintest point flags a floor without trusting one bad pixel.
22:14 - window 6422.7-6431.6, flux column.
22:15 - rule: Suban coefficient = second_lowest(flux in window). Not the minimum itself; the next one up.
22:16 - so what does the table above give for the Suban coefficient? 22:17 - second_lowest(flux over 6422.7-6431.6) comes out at 132.8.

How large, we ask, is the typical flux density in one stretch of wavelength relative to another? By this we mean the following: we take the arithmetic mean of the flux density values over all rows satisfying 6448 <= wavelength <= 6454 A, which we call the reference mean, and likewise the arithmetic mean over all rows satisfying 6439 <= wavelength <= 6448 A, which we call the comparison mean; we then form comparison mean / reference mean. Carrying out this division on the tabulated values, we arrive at 1.02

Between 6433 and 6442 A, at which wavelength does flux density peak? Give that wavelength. 6433.79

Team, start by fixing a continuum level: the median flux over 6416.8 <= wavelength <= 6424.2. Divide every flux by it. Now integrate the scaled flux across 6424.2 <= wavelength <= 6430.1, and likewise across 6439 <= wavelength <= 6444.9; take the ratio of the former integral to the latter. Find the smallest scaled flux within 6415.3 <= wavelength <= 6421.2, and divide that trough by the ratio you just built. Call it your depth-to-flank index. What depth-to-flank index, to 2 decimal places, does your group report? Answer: 0.99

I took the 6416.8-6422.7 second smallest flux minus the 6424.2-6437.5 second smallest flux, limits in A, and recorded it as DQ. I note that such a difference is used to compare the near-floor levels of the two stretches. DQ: -11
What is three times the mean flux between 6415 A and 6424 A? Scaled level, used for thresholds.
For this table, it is 384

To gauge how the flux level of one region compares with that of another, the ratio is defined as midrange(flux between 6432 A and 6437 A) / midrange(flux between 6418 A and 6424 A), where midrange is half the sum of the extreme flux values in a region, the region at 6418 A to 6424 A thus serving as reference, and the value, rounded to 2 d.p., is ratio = 1.09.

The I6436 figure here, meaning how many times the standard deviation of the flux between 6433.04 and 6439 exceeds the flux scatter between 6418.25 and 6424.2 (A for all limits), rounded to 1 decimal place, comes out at 1.4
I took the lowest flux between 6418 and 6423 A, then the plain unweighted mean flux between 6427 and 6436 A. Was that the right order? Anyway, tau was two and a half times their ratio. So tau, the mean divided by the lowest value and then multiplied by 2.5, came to 2.86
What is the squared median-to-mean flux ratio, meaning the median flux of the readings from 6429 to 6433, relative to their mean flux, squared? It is 0.98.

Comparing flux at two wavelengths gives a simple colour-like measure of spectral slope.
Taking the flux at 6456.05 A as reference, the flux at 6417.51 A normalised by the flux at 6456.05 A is 0.91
